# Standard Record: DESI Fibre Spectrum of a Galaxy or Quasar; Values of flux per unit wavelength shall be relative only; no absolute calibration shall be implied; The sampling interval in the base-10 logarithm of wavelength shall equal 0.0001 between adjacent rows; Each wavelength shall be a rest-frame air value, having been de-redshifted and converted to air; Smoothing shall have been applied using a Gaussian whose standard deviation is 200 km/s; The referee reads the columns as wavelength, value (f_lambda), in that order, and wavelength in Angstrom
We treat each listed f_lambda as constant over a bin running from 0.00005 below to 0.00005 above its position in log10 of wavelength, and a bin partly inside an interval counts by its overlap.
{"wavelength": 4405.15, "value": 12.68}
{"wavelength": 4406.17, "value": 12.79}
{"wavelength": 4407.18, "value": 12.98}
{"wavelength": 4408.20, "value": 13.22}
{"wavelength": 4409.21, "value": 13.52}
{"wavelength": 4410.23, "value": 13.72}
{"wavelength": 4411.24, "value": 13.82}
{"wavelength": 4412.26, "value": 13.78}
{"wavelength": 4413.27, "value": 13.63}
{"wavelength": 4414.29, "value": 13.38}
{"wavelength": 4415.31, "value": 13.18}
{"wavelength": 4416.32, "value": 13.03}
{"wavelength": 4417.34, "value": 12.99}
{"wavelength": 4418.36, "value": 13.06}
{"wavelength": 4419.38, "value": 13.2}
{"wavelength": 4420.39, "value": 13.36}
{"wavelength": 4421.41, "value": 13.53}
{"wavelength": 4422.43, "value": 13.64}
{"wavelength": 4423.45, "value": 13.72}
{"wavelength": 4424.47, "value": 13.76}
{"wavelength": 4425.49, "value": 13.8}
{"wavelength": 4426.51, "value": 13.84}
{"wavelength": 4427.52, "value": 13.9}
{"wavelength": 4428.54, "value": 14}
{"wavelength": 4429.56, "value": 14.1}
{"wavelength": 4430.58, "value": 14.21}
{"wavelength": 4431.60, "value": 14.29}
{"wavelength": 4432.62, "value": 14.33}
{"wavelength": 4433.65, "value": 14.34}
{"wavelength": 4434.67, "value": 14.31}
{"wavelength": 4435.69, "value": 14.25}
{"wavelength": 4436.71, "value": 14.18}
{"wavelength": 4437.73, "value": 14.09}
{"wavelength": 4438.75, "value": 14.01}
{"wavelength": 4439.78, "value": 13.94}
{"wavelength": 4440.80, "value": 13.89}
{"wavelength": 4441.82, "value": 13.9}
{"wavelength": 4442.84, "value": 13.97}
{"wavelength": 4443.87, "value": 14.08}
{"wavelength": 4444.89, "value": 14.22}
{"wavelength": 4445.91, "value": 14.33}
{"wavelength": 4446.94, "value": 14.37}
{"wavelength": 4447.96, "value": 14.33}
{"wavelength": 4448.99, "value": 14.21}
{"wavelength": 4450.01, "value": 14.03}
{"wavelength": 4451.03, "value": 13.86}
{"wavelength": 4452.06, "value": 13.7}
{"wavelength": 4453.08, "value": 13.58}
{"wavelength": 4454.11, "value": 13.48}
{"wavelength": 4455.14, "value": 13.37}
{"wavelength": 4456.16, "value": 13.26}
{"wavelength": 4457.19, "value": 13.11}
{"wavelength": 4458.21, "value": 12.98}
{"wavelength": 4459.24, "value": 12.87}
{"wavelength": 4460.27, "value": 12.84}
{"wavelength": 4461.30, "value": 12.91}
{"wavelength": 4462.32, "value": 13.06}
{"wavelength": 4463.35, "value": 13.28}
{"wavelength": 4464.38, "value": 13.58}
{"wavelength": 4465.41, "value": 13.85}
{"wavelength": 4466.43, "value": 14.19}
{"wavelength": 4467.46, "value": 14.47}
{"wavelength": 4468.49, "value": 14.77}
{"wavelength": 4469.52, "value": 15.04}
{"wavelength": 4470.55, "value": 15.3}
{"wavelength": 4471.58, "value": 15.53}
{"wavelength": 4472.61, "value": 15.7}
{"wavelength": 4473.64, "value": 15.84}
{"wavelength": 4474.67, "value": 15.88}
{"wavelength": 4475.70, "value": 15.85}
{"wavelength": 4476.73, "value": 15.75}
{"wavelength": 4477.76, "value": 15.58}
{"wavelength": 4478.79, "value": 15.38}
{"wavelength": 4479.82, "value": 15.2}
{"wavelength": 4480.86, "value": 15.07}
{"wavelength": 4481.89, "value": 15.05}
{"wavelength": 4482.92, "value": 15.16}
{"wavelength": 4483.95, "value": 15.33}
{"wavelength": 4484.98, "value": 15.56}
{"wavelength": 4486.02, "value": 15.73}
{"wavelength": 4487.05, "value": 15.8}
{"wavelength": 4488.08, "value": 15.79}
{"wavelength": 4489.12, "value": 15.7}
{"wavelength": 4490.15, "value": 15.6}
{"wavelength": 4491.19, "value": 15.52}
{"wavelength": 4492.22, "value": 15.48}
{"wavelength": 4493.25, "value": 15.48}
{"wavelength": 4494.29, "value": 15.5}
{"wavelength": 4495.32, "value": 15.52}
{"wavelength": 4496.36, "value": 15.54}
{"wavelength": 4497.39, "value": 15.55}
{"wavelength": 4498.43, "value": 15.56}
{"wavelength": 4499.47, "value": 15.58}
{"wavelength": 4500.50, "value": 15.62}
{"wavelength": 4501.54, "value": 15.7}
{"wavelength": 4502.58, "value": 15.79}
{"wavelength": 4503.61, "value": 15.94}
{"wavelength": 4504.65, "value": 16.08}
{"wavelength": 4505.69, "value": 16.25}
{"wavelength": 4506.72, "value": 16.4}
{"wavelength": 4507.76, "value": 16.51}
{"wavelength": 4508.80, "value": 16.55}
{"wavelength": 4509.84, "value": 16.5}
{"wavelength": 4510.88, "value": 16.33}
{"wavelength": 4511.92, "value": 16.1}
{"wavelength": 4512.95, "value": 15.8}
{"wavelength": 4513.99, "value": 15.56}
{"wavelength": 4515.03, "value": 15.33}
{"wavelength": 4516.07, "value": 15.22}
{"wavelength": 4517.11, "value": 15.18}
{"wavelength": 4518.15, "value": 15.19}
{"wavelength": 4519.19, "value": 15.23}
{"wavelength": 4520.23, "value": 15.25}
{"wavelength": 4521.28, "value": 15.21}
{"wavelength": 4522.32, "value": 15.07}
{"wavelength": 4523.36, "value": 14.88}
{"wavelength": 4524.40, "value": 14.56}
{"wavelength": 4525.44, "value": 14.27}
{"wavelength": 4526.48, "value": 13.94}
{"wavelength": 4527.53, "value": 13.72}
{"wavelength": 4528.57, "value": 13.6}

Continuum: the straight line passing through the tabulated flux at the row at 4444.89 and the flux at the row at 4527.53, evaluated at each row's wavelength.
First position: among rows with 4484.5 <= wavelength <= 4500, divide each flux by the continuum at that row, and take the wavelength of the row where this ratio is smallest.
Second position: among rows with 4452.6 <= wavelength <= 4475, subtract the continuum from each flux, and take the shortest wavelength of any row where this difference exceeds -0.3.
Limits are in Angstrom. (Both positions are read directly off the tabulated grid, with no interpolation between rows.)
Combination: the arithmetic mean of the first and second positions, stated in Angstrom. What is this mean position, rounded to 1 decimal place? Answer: 4478.8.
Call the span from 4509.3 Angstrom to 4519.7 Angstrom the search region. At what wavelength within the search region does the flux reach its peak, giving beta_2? 4509.84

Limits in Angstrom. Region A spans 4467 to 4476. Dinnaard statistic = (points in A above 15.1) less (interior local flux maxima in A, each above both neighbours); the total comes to 5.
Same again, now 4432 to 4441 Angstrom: -1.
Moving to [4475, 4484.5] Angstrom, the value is 7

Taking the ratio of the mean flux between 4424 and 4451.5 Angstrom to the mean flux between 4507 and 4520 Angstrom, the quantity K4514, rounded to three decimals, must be 0.893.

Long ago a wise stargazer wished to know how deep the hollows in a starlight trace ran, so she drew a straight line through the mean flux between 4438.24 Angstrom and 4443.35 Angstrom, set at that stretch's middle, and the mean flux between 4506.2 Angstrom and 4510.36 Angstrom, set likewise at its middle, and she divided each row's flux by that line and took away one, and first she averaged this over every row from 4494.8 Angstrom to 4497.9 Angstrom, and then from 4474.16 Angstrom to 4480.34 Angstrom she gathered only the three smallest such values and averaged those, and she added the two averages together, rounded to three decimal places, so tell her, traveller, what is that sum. -0.031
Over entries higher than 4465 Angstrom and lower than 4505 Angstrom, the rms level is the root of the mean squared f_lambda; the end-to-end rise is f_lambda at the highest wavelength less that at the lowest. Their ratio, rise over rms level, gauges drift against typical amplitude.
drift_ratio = 0.14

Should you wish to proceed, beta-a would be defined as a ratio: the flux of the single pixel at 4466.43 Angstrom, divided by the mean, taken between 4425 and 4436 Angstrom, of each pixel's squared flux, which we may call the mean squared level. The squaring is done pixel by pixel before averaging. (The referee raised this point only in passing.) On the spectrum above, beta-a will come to 0.071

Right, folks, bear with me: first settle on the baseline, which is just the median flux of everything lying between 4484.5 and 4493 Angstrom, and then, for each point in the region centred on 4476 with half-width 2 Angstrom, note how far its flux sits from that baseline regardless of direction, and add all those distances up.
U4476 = 0.6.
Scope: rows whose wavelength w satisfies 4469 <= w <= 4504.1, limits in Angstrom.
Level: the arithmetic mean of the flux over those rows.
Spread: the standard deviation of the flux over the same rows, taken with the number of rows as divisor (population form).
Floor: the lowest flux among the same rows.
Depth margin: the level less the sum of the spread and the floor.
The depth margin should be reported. 0.27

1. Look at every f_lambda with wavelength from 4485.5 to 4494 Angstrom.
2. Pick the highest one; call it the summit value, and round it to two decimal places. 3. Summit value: 15.80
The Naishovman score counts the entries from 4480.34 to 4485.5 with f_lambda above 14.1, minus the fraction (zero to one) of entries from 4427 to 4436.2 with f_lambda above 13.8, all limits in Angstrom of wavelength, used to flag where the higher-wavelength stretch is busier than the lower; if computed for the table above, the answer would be 4.0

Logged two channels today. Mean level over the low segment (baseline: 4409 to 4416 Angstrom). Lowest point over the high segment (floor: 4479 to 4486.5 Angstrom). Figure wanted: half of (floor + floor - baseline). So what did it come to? 8.3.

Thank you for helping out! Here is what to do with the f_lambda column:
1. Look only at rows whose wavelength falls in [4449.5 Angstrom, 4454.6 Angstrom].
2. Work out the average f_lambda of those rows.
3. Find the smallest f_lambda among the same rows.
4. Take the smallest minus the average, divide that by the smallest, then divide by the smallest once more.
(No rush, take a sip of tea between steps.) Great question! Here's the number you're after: -0.0014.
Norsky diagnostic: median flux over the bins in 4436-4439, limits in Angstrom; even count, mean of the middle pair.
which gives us 14.1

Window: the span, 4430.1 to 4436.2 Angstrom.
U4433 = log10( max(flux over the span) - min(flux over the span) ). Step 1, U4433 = -0.89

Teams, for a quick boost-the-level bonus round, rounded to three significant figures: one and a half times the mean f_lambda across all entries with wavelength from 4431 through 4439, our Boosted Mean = 21.3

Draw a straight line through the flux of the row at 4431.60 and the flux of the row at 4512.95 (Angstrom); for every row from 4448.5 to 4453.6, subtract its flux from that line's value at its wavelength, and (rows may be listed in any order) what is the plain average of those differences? 0.8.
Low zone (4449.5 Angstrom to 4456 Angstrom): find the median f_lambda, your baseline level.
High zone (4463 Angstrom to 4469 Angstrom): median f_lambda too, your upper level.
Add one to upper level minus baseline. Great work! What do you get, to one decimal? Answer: 1.4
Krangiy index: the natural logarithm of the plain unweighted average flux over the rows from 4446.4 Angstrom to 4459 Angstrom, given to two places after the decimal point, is 2.62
